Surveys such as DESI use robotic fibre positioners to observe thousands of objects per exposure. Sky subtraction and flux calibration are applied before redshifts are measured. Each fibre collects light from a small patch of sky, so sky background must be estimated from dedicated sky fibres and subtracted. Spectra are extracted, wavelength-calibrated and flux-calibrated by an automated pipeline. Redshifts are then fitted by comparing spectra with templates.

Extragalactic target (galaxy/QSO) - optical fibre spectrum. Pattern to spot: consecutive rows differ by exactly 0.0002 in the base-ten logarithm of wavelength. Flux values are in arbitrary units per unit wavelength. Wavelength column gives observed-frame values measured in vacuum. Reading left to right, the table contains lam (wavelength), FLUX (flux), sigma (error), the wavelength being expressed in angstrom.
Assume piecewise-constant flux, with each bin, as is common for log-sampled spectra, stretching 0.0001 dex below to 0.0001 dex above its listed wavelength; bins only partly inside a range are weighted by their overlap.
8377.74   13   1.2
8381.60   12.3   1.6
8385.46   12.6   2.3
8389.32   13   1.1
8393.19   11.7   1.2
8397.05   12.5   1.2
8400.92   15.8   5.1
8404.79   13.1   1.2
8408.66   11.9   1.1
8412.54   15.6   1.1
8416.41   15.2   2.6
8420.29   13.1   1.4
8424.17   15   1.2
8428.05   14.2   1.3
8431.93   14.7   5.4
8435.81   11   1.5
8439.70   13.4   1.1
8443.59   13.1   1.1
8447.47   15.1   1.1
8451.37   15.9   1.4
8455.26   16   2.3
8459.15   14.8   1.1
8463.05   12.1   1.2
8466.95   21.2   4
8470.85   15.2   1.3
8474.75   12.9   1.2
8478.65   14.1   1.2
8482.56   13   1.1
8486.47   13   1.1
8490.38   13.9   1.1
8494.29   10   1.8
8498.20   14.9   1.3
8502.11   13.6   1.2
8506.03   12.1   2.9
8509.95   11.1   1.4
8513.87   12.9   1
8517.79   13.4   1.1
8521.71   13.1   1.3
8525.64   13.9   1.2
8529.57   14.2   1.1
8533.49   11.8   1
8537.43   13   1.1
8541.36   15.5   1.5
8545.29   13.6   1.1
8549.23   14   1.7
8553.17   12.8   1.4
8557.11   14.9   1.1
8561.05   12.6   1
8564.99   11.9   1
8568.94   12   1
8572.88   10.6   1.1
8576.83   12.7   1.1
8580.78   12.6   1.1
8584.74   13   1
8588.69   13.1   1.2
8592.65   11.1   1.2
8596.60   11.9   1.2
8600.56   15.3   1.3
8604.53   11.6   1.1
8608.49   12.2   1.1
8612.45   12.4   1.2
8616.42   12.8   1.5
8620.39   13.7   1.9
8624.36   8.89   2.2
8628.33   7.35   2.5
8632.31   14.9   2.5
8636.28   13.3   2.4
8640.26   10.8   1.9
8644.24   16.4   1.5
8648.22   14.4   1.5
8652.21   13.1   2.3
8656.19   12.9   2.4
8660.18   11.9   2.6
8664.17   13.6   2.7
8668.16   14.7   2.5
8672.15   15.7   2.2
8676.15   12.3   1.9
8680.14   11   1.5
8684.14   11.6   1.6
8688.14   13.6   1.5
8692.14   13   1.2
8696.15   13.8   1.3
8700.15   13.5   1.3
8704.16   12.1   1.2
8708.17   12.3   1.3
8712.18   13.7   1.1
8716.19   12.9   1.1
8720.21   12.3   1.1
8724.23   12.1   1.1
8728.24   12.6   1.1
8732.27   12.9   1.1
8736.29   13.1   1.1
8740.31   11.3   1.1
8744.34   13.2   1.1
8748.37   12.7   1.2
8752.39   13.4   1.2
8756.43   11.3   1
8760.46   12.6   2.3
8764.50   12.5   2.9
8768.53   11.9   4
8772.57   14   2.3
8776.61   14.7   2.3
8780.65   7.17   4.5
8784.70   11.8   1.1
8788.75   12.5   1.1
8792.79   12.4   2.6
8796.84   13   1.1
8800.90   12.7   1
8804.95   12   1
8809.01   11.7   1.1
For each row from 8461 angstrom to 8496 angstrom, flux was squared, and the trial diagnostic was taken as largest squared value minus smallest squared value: 349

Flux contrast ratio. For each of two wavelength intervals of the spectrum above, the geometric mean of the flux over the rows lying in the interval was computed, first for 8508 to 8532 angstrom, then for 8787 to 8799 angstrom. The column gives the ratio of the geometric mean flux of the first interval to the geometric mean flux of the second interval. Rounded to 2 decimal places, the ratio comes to 1.03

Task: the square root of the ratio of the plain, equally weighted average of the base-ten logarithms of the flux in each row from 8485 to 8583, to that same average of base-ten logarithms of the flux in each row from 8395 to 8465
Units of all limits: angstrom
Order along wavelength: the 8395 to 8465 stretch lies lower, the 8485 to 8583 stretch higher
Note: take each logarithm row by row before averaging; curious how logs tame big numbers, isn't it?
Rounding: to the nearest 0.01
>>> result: 0.99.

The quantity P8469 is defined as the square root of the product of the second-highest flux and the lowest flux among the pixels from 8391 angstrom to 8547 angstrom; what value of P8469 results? 12.6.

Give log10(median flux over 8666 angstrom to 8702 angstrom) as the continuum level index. 1.130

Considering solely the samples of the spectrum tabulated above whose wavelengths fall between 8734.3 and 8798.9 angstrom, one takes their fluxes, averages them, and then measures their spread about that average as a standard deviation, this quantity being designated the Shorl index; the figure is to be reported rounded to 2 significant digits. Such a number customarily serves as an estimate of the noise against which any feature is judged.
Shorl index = 1.6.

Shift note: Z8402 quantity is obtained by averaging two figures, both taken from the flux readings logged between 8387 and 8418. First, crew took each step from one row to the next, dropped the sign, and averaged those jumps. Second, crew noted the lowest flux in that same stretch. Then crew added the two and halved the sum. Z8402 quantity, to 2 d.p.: 6.81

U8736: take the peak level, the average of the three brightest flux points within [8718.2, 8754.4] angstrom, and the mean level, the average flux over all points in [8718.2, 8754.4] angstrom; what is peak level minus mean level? 0.61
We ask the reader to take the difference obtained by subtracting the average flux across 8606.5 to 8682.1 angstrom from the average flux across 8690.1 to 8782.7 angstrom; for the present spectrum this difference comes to -0.2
